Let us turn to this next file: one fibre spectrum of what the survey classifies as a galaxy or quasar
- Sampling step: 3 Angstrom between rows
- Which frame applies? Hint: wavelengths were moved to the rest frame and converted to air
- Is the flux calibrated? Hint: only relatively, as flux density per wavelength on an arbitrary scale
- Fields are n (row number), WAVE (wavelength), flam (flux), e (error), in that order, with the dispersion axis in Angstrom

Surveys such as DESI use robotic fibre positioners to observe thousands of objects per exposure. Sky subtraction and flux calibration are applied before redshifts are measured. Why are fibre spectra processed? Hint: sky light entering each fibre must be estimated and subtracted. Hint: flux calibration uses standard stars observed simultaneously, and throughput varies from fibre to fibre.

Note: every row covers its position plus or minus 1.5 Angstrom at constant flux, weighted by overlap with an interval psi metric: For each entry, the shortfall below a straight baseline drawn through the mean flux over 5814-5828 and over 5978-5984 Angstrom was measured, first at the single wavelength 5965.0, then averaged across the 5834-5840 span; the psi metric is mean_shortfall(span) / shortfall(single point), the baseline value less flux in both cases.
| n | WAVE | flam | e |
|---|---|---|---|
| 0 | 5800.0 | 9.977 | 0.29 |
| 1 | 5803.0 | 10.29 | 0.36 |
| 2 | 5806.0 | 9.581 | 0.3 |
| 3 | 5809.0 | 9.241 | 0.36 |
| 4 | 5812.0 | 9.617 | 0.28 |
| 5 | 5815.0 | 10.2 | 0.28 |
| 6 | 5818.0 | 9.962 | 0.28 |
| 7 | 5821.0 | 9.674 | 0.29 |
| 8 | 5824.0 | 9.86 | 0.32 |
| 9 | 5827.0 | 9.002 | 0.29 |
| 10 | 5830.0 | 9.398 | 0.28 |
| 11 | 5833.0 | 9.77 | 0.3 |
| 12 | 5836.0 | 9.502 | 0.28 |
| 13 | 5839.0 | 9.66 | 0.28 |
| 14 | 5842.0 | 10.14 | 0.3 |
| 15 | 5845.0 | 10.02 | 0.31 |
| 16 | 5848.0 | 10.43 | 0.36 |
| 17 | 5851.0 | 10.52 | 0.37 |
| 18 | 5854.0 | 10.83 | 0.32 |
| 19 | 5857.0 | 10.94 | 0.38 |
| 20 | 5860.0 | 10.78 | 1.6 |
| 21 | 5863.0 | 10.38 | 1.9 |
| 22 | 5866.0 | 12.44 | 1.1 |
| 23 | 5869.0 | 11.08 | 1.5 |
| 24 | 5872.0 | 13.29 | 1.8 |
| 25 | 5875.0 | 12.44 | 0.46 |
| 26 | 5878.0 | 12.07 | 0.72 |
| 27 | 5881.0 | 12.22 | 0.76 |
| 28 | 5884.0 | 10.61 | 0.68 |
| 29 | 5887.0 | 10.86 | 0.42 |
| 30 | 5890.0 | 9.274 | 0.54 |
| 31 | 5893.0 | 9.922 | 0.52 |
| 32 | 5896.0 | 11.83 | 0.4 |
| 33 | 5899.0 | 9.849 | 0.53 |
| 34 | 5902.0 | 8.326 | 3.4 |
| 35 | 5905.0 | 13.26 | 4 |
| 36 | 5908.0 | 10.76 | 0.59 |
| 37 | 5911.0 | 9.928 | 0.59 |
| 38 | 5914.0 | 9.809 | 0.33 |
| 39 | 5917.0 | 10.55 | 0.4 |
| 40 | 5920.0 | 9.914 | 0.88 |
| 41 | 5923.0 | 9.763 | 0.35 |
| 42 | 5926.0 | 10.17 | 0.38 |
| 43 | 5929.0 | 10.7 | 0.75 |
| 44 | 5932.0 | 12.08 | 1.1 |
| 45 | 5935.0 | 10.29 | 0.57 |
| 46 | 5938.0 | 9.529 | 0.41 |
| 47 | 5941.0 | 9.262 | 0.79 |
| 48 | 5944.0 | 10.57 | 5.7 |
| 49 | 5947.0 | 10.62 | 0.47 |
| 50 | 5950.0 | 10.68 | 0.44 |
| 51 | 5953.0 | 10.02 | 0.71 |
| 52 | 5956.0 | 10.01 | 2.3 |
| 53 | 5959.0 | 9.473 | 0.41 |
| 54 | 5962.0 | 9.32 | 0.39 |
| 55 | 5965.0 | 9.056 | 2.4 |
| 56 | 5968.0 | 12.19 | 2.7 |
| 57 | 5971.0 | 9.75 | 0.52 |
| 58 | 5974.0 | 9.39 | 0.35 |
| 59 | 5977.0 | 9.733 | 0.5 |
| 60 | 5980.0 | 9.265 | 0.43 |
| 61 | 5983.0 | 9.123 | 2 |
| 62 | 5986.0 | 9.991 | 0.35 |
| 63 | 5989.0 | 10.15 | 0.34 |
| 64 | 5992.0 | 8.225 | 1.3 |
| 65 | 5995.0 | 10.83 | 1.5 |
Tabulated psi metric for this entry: 0.5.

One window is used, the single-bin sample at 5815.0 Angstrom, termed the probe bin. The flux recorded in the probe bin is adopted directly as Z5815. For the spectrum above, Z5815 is 10.2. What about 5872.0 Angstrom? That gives 13.29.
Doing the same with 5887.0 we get 10.86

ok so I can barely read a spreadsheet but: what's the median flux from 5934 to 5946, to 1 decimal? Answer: 9.9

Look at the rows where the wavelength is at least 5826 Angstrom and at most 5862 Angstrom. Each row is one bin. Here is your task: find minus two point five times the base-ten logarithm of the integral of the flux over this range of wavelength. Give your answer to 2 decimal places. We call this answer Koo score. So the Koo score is -6.40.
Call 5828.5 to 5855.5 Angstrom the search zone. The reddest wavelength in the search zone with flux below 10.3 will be 5845.0 Angstrom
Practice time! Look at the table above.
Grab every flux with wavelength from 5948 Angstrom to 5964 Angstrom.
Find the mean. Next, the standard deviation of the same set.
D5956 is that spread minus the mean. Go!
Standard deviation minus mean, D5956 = -9.4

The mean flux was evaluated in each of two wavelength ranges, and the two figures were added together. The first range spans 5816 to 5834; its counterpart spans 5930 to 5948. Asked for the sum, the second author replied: 20.0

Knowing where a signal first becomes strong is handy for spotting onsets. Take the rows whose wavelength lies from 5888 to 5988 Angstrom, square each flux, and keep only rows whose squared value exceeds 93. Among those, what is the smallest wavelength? 5893.0 Angstrom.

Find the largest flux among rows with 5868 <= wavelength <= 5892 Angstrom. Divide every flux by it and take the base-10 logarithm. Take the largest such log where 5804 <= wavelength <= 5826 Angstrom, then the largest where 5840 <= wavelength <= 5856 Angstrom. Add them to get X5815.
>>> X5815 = -0.204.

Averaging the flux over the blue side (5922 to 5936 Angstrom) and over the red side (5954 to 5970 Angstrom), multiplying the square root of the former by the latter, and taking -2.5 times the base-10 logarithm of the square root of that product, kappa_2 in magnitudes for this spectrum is -1.89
